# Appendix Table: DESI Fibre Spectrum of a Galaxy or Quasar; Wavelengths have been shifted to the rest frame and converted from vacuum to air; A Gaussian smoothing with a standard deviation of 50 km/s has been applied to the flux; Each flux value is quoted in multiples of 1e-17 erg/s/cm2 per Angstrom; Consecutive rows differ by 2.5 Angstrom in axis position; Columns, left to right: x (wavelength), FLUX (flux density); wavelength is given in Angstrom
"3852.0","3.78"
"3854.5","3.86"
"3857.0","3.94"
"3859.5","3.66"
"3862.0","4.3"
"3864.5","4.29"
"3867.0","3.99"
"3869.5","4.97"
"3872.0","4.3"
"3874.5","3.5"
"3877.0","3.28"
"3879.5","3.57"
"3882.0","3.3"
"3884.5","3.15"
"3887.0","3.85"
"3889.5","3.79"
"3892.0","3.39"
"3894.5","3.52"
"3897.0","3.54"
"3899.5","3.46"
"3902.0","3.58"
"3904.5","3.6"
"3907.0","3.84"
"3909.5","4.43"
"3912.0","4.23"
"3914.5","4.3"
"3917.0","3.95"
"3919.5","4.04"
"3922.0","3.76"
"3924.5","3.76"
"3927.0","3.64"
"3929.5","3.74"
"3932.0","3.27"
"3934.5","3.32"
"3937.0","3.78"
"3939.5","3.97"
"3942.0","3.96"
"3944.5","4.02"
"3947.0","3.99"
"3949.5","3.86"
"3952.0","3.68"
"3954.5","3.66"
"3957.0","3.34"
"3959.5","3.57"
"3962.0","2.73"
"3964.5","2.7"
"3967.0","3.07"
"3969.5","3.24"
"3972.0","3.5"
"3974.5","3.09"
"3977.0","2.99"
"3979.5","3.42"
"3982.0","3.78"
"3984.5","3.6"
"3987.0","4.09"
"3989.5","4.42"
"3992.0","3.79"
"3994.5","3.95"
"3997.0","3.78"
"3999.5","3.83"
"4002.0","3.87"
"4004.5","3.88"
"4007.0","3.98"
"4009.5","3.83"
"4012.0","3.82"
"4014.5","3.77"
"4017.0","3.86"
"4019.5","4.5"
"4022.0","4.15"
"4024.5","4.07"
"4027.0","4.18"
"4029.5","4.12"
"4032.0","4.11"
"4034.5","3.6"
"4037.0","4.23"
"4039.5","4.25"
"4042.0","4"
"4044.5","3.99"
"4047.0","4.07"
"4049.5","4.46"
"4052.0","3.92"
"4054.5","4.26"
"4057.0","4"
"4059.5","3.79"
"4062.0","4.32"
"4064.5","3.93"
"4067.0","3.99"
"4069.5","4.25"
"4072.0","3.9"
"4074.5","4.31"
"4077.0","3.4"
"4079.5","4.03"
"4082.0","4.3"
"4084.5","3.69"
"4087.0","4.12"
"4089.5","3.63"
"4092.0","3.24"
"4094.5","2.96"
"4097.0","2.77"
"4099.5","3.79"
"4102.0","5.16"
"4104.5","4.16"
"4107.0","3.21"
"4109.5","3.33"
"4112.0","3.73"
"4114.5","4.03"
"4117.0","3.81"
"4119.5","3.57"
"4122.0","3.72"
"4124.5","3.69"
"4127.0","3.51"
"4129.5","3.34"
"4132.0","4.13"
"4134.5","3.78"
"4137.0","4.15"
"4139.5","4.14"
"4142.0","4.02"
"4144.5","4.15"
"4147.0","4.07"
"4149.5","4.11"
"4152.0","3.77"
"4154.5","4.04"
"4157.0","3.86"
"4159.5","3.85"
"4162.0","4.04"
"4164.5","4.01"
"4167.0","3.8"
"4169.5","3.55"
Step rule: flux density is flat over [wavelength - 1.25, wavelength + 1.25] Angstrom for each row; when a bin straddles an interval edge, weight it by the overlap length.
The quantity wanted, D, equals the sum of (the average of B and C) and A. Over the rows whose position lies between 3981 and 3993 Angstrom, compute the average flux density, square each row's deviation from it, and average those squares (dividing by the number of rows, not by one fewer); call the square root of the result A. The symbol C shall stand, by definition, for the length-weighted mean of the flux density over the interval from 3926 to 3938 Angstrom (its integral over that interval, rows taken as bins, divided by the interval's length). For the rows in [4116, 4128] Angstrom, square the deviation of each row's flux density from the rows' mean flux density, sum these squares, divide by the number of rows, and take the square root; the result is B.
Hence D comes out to 2.11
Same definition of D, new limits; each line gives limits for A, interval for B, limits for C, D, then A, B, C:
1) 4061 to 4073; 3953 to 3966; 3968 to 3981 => 2.01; 0.17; 0.41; 3.25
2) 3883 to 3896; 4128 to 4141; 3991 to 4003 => 2.34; 0.26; 0.32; 3.84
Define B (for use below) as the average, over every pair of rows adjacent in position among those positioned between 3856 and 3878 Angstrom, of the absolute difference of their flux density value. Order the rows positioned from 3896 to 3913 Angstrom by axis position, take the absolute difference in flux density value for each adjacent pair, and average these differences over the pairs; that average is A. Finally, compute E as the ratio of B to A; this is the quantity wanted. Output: 2.3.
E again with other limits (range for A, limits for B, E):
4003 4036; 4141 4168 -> 0.8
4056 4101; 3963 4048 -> 0.5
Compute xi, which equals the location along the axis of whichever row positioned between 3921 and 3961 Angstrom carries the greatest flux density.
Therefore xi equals 3944.5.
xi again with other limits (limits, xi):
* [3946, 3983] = 3947.0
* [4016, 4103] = 4102.0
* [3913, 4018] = 3989.5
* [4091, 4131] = 4102.0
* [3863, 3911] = 3869.5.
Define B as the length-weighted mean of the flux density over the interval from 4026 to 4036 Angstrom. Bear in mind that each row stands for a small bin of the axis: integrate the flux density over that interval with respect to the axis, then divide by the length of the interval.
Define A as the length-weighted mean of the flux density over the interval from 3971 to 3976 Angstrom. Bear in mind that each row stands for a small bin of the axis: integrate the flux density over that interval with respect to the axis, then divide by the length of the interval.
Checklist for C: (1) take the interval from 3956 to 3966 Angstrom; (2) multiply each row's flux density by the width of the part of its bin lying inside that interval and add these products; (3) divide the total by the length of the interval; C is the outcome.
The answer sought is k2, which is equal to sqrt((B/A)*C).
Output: 1.94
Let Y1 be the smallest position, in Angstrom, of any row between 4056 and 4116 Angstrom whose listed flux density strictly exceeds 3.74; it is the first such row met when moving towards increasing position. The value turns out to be 4057.0 Angstrom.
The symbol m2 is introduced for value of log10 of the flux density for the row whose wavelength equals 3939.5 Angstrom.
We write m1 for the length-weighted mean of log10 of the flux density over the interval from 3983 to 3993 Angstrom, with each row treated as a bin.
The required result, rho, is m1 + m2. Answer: 1.20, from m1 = 0.598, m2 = 0.60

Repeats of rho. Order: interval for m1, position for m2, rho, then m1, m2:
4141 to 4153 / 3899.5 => 1.14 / 0.605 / 0.54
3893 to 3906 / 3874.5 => 1.09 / 0.549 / 0.54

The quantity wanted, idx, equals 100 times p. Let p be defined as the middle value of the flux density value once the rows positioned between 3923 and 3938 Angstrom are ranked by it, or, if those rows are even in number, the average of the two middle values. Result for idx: 369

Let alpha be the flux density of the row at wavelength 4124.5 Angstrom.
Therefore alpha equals 3.69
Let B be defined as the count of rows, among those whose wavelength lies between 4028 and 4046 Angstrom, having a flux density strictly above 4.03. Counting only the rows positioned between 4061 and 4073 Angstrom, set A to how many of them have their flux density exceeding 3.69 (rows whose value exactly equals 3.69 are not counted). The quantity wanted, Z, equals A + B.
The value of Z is 9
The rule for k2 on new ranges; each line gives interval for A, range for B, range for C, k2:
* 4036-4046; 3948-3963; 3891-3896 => 1.72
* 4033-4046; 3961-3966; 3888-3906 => 1.56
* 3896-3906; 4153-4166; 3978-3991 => 2.07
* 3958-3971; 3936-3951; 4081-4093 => 2.20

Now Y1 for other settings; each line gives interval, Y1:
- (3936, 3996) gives 3937.0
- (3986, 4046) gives 3987.0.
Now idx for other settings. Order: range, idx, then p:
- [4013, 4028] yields 411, 4.11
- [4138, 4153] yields 409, 4.09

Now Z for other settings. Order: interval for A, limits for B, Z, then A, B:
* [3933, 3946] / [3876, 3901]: 4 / 4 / 0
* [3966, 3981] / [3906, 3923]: 4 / 0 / 4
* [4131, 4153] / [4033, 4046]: 11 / 9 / 2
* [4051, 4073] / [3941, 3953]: 9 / 9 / 0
